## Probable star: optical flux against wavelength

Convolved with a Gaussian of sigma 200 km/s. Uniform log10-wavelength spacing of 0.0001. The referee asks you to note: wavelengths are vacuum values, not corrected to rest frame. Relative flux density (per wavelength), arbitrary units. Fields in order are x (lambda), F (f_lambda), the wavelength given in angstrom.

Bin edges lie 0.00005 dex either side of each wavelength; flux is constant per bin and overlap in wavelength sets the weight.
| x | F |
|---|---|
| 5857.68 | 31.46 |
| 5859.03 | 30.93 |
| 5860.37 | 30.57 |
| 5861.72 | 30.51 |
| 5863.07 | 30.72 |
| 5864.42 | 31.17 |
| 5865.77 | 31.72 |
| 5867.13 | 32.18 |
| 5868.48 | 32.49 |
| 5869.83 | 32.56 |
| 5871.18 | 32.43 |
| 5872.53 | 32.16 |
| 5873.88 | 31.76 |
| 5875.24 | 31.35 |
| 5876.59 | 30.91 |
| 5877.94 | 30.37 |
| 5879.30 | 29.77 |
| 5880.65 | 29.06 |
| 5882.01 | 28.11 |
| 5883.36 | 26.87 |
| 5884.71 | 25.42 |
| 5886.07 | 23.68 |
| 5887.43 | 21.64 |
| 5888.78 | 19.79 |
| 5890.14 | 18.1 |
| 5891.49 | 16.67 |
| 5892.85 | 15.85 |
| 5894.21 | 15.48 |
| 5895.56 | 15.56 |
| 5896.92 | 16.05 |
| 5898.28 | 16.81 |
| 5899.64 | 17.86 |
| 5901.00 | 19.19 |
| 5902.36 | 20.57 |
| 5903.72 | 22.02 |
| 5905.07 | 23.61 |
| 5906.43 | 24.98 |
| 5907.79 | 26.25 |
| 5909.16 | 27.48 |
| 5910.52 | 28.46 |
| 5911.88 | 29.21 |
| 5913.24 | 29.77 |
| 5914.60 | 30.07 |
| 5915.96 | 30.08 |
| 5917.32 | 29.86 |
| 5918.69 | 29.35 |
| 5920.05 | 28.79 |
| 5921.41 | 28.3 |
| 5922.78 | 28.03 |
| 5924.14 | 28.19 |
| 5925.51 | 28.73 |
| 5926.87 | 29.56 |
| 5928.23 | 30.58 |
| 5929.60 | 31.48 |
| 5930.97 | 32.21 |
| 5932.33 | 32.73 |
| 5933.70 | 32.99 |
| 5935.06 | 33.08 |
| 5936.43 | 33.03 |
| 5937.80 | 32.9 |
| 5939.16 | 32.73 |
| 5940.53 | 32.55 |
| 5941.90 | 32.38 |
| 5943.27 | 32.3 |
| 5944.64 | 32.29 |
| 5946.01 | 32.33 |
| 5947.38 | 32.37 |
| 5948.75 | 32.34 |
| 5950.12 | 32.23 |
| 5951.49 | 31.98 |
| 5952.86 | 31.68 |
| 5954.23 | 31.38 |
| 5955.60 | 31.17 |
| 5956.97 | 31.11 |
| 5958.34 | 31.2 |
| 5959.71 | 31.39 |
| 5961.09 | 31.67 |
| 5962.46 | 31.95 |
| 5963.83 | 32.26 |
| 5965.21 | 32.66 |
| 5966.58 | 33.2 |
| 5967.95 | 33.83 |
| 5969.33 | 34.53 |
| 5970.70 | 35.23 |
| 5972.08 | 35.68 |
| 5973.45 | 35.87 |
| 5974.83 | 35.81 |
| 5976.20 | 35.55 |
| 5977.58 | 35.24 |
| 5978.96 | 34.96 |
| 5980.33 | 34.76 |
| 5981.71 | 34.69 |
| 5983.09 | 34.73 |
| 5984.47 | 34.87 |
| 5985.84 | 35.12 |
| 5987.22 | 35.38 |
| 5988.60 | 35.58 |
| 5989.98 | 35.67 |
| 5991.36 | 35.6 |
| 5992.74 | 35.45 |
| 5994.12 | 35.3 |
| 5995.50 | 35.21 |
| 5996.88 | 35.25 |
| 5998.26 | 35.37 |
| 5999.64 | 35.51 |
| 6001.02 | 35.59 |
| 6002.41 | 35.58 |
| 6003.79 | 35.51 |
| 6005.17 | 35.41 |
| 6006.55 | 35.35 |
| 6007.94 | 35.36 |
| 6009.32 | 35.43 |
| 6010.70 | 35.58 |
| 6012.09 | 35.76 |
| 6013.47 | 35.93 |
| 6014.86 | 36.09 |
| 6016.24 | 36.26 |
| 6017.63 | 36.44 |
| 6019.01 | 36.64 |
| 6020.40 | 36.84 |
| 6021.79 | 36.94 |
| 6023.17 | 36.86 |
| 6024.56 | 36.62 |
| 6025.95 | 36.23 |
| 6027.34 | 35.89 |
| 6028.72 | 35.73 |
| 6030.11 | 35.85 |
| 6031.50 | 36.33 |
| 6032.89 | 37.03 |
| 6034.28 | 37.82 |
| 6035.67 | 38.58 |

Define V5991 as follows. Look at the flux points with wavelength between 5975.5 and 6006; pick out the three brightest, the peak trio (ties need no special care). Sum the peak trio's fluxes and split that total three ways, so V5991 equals 36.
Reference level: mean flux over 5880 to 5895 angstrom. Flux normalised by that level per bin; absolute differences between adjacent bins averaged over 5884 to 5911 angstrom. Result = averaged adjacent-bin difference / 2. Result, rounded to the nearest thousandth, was 0.028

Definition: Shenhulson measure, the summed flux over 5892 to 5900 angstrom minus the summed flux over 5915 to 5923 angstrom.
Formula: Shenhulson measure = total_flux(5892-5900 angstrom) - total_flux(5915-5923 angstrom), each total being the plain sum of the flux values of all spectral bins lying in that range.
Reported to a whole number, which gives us -77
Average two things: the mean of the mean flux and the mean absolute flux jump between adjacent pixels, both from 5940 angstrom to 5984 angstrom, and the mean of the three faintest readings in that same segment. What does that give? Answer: 23.9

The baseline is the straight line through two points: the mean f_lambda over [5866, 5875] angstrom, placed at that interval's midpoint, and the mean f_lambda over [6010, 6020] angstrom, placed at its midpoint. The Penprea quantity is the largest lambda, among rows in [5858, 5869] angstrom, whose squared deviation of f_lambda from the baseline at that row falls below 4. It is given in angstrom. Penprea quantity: 5868.48 angstrom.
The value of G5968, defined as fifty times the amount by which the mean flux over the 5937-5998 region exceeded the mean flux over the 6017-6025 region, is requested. -154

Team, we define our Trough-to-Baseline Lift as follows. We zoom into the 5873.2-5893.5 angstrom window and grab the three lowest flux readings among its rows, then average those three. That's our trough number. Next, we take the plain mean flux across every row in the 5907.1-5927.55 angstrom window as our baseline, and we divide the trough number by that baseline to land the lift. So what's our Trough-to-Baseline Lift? 0.6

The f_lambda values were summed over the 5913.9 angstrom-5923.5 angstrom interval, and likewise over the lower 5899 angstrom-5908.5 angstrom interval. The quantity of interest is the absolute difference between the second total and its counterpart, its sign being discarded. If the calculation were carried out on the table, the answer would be 50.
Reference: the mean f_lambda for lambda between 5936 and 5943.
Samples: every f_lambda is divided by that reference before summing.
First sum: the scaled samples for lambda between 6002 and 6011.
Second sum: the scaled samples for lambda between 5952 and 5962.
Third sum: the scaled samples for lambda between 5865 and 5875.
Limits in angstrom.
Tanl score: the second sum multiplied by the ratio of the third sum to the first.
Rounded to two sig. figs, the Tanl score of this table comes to 6.1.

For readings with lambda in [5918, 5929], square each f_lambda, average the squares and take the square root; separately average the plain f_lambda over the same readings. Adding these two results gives 58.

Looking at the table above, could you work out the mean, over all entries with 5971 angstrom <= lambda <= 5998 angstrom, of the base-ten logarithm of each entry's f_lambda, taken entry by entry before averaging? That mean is 1.55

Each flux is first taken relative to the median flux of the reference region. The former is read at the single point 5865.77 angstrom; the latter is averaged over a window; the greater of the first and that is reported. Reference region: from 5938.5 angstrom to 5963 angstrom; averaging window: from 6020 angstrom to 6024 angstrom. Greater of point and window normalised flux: 1.15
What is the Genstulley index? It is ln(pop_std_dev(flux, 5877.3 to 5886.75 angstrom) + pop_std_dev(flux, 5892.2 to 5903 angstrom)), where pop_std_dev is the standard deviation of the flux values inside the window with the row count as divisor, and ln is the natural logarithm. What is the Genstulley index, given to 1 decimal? 1.4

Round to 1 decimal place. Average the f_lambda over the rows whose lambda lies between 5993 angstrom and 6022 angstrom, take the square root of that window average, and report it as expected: 6.0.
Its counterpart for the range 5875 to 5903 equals 4.7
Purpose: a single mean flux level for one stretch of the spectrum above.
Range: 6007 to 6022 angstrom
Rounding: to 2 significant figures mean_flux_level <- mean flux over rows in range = 36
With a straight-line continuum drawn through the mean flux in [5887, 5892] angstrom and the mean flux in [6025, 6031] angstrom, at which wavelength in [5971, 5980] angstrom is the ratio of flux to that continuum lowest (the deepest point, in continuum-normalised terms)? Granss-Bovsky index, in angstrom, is 5978.96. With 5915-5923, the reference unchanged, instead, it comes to 5922.78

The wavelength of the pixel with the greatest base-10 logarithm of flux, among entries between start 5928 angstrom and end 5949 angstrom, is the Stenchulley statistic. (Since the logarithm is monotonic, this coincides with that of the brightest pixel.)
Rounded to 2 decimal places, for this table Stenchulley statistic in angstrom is 5935.06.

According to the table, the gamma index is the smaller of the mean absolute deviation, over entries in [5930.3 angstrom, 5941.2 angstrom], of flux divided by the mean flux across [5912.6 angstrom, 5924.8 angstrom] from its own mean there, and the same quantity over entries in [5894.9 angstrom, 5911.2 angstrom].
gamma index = 0.0076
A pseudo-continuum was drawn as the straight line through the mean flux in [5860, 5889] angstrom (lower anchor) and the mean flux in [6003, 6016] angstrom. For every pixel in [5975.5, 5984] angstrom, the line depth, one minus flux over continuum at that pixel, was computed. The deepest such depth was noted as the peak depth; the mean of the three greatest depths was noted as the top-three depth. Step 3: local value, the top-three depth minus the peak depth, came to -0.0018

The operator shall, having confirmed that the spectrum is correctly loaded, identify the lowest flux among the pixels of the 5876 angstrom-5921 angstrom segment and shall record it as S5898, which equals 15.48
